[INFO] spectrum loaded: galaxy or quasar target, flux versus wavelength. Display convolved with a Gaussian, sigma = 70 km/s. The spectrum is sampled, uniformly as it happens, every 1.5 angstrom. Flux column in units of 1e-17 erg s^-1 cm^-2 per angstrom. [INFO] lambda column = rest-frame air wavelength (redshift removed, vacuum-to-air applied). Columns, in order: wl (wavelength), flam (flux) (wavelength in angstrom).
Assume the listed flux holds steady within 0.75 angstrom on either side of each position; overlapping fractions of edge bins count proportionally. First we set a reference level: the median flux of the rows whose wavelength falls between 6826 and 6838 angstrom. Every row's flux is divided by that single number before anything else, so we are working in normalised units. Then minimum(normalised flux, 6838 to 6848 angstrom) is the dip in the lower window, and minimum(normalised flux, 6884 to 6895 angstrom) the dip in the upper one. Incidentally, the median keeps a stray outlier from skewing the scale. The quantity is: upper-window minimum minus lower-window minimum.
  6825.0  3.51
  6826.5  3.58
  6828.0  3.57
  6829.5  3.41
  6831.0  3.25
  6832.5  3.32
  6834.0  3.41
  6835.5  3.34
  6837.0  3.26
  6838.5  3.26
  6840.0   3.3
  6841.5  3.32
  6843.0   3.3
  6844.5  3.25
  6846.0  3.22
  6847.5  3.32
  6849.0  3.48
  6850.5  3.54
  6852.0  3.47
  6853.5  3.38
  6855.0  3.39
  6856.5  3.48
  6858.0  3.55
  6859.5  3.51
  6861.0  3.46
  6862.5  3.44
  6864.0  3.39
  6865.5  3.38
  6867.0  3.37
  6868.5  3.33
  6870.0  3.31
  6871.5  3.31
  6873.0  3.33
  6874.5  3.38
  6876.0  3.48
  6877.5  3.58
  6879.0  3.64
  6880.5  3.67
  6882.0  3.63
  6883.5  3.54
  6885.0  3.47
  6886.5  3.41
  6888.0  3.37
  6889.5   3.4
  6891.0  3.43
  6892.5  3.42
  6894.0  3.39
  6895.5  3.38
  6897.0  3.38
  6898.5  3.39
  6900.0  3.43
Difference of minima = 0.044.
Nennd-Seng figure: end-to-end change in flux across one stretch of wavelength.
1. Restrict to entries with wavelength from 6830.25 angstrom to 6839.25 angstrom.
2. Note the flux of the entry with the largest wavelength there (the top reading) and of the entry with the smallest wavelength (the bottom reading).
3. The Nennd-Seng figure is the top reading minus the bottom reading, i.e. 0.01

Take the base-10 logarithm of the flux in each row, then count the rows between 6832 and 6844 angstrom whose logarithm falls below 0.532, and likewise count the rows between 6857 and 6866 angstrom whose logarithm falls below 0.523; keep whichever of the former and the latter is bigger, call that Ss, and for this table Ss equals 7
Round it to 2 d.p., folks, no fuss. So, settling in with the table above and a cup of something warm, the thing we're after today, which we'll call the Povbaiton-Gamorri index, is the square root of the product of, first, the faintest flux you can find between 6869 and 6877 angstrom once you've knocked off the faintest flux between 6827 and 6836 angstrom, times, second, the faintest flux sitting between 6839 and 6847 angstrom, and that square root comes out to 0.44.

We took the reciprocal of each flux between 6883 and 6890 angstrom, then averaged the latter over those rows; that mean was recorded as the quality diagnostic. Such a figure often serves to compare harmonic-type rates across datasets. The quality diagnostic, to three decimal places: 0.291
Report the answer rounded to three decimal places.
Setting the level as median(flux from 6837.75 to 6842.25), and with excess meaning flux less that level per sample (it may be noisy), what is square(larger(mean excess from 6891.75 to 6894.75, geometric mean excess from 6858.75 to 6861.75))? 0.034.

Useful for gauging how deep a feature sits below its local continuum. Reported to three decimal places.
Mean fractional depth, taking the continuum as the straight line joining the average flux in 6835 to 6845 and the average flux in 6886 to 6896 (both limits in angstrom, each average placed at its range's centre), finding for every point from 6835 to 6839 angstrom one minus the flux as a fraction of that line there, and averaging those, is -0.001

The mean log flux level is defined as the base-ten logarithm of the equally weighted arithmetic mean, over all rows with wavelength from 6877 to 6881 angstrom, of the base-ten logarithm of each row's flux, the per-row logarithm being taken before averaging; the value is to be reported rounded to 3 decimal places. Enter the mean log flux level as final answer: -0.252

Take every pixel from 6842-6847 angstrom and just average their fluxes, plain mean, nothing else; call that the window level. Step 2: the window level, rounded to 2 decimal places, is 3.26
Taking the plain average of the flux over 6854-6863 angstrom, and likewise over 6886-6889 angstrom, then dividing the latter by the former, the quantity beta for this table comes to 0.98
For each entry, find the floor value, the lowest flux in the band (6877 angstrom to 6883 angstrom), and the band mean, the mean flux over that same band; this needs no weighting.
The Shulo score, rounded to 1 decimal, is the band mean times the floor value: 13.0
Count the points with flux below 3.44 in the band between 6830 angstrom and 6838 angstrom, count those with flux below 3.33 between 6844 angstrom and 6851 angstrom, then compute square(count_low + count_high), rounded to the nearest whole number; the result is 64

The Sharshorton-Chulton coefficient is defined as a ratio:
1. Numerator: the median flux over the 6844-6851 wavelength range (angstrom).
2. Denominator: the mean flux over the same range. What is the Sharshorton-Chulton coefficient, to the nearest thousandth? 0.988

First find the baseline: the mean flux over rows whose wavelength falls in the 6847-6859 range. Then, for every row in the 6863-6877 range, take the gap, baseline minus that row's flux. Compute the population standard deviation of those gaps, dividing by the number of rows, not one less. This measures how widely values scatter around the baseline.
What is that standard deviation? 0.050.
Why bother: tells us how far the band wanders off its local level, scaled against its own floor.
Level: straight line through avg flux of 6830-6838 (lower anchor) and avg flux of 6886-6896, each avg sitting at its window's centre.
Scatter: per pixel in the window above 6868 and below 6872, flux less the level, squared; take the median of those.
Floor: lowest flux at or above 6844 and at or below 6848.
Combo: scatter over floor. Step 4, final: 0.0011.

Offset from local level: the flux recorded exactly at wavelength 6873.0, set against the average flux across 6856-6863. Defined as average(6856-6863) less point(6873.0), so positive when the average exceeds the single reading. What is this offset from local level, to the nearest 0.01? 0.16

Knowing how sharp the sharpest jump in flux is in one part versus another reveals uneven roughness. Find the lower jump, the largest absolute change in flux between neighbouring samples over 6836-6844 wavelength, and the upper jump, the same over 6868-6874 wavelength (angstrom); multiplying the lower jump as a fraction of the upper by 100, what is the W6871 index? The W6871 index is 200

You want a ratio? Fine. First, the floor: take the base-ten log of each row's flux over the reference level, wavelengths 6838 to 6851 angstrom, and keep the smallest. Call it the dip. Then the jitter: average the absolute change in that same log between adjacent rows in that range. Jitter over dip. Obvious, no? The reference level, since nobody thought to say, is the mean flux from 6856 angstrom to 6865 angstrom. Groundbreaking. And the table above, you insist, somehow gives -0.24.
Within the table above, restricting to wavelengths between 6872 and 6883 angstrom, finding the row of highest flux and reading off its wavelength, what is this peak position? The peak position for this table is 6880.5 angstrom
